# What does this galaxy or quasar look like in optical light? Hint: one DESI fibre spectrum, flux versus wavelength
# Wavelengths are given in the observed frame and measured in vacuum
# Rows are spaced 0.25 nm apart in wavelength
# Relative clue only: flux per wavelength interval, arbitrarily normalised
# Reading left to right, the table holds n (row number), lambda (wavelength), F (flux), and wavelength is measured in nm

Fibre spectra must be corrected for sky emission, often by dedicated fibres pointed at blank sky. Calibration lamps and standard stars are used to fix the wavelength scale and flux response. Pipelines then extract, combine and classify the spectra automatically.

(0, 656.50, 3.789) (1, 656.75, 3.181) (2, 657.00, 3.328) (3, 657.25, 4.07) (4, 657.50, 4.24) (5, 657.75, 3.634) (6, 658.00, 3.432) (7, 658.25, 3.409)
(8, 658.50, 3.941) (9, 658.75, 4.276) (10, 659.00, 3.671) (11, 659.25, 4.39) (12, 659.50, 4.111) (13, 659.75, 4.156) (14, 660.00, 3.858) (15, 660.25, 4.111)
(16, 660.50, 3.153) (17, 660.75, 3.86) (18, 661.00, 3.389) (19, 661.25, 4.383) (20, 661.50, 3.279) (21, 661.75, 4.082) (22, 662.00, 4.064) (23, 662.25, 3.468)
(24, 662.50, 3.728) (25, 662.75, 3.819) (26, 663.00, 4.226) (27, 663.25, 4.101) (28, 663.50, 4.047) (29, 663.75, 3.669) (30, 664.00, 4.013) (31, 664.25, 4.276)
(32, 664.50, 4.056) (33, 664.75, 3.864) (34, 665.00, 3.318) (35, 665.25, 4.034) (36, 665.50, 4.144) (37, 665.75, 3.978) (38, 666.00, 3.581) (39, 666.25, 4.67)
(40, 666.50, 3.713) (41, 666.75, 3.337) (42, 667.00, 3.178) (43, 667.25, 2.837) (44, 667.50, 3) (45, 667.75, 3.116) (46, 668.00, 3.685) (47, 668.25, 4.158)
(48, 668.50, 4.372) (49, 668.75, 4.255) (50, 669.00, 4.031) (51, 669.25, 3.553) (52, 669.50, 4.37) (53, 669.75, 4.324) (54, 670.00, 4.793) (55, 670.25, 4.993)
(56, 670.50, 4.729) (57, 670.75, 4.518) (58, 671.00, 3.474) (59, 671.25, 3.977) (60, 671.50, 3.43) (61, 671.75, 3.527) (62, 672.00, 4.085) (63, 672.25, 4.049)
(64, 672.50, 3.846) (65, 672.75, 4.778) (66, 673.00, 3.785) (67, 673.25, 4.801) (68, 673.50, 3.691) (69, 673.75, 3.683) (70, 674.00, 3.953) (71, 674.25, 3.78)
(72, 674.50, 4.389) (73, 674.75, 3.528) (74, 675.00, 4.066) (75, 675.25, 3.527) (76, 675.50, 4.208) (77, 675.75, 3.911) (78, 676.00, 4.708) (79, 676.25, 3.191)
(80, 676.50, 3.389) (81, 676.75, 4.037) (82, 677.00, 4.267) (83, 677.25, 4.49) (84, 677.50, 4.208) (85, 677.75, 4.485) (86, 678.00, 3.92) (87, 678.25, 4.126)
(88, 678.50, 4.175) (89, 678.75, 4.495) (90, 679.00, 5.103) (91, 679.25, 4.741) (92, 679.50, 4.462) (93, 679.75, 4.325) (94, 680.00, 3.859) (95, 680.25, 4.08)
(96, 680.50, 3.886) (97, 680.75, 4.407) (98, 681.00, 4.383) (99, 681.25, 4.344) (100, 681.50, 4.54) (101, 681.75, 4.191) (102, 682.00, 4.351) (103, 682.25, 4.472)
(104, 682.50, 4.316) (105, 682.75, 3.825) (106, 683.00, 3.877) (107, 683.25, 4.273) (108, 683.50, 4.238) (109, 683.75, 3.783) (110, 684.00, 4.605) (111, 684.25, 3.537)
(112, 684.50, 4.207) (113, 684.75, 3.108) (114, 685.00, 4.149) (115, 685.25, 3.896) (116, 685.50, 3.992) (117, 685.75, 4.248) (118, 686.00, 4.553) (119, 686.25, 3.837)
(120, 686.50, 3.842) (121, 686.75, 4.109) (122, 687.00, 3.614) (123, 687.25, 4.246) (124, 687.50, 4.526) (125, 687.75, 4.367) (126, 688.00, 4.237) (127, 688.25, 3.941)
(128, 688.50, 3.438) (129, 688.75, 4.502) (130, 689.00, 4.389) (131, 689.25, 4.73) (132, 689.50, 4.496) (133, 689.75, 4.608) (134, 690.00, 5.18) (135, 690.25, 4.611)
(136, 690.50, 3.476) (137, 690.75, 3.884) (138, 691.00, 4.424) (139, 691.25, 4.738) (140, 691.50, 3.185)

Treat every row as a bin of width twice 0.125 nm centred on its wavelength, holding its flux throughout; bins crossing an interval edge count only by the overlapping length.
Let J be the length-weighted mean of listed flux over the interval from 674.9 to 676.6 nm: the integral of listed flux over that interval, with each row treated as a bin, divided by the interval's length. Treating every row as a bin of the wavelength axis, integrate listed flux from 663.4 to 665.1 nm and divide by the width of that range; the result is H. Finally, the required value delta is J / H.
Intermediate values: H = 3.90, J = 3.86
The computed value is 0.99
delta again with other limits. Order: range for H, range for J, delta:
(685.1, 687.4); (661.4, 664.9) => 0.97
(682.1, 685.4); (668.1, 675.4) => 1.01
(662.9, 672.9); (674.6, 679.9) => 1.05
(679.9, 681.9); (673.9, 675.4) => 0.92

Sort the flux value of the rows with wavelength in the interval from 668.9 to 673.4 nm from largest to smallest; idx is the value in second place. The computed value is 4.801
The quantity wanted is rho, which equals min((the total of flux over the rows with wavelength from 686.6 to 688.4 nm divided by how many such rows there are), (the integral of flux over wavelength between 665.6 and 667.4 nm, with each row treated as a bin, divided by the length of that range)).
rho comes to 3.61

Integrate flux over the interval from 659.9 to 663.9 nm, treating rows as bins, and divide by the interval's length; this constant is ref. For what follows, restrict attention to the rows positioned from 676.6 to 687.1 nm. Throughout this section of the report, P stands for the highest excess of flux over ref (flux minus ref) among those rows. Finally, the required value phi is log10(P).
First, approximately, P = 1.3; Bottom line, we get 0.11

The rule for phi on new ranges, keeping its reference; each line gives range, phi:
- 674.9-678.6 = -0.06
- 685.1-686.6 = -0.14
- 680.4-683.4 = -0.15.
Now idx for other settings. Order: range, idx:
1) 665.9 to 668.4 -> 4.158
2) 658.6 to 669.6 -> 4.39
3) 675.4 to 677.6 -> 4.49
